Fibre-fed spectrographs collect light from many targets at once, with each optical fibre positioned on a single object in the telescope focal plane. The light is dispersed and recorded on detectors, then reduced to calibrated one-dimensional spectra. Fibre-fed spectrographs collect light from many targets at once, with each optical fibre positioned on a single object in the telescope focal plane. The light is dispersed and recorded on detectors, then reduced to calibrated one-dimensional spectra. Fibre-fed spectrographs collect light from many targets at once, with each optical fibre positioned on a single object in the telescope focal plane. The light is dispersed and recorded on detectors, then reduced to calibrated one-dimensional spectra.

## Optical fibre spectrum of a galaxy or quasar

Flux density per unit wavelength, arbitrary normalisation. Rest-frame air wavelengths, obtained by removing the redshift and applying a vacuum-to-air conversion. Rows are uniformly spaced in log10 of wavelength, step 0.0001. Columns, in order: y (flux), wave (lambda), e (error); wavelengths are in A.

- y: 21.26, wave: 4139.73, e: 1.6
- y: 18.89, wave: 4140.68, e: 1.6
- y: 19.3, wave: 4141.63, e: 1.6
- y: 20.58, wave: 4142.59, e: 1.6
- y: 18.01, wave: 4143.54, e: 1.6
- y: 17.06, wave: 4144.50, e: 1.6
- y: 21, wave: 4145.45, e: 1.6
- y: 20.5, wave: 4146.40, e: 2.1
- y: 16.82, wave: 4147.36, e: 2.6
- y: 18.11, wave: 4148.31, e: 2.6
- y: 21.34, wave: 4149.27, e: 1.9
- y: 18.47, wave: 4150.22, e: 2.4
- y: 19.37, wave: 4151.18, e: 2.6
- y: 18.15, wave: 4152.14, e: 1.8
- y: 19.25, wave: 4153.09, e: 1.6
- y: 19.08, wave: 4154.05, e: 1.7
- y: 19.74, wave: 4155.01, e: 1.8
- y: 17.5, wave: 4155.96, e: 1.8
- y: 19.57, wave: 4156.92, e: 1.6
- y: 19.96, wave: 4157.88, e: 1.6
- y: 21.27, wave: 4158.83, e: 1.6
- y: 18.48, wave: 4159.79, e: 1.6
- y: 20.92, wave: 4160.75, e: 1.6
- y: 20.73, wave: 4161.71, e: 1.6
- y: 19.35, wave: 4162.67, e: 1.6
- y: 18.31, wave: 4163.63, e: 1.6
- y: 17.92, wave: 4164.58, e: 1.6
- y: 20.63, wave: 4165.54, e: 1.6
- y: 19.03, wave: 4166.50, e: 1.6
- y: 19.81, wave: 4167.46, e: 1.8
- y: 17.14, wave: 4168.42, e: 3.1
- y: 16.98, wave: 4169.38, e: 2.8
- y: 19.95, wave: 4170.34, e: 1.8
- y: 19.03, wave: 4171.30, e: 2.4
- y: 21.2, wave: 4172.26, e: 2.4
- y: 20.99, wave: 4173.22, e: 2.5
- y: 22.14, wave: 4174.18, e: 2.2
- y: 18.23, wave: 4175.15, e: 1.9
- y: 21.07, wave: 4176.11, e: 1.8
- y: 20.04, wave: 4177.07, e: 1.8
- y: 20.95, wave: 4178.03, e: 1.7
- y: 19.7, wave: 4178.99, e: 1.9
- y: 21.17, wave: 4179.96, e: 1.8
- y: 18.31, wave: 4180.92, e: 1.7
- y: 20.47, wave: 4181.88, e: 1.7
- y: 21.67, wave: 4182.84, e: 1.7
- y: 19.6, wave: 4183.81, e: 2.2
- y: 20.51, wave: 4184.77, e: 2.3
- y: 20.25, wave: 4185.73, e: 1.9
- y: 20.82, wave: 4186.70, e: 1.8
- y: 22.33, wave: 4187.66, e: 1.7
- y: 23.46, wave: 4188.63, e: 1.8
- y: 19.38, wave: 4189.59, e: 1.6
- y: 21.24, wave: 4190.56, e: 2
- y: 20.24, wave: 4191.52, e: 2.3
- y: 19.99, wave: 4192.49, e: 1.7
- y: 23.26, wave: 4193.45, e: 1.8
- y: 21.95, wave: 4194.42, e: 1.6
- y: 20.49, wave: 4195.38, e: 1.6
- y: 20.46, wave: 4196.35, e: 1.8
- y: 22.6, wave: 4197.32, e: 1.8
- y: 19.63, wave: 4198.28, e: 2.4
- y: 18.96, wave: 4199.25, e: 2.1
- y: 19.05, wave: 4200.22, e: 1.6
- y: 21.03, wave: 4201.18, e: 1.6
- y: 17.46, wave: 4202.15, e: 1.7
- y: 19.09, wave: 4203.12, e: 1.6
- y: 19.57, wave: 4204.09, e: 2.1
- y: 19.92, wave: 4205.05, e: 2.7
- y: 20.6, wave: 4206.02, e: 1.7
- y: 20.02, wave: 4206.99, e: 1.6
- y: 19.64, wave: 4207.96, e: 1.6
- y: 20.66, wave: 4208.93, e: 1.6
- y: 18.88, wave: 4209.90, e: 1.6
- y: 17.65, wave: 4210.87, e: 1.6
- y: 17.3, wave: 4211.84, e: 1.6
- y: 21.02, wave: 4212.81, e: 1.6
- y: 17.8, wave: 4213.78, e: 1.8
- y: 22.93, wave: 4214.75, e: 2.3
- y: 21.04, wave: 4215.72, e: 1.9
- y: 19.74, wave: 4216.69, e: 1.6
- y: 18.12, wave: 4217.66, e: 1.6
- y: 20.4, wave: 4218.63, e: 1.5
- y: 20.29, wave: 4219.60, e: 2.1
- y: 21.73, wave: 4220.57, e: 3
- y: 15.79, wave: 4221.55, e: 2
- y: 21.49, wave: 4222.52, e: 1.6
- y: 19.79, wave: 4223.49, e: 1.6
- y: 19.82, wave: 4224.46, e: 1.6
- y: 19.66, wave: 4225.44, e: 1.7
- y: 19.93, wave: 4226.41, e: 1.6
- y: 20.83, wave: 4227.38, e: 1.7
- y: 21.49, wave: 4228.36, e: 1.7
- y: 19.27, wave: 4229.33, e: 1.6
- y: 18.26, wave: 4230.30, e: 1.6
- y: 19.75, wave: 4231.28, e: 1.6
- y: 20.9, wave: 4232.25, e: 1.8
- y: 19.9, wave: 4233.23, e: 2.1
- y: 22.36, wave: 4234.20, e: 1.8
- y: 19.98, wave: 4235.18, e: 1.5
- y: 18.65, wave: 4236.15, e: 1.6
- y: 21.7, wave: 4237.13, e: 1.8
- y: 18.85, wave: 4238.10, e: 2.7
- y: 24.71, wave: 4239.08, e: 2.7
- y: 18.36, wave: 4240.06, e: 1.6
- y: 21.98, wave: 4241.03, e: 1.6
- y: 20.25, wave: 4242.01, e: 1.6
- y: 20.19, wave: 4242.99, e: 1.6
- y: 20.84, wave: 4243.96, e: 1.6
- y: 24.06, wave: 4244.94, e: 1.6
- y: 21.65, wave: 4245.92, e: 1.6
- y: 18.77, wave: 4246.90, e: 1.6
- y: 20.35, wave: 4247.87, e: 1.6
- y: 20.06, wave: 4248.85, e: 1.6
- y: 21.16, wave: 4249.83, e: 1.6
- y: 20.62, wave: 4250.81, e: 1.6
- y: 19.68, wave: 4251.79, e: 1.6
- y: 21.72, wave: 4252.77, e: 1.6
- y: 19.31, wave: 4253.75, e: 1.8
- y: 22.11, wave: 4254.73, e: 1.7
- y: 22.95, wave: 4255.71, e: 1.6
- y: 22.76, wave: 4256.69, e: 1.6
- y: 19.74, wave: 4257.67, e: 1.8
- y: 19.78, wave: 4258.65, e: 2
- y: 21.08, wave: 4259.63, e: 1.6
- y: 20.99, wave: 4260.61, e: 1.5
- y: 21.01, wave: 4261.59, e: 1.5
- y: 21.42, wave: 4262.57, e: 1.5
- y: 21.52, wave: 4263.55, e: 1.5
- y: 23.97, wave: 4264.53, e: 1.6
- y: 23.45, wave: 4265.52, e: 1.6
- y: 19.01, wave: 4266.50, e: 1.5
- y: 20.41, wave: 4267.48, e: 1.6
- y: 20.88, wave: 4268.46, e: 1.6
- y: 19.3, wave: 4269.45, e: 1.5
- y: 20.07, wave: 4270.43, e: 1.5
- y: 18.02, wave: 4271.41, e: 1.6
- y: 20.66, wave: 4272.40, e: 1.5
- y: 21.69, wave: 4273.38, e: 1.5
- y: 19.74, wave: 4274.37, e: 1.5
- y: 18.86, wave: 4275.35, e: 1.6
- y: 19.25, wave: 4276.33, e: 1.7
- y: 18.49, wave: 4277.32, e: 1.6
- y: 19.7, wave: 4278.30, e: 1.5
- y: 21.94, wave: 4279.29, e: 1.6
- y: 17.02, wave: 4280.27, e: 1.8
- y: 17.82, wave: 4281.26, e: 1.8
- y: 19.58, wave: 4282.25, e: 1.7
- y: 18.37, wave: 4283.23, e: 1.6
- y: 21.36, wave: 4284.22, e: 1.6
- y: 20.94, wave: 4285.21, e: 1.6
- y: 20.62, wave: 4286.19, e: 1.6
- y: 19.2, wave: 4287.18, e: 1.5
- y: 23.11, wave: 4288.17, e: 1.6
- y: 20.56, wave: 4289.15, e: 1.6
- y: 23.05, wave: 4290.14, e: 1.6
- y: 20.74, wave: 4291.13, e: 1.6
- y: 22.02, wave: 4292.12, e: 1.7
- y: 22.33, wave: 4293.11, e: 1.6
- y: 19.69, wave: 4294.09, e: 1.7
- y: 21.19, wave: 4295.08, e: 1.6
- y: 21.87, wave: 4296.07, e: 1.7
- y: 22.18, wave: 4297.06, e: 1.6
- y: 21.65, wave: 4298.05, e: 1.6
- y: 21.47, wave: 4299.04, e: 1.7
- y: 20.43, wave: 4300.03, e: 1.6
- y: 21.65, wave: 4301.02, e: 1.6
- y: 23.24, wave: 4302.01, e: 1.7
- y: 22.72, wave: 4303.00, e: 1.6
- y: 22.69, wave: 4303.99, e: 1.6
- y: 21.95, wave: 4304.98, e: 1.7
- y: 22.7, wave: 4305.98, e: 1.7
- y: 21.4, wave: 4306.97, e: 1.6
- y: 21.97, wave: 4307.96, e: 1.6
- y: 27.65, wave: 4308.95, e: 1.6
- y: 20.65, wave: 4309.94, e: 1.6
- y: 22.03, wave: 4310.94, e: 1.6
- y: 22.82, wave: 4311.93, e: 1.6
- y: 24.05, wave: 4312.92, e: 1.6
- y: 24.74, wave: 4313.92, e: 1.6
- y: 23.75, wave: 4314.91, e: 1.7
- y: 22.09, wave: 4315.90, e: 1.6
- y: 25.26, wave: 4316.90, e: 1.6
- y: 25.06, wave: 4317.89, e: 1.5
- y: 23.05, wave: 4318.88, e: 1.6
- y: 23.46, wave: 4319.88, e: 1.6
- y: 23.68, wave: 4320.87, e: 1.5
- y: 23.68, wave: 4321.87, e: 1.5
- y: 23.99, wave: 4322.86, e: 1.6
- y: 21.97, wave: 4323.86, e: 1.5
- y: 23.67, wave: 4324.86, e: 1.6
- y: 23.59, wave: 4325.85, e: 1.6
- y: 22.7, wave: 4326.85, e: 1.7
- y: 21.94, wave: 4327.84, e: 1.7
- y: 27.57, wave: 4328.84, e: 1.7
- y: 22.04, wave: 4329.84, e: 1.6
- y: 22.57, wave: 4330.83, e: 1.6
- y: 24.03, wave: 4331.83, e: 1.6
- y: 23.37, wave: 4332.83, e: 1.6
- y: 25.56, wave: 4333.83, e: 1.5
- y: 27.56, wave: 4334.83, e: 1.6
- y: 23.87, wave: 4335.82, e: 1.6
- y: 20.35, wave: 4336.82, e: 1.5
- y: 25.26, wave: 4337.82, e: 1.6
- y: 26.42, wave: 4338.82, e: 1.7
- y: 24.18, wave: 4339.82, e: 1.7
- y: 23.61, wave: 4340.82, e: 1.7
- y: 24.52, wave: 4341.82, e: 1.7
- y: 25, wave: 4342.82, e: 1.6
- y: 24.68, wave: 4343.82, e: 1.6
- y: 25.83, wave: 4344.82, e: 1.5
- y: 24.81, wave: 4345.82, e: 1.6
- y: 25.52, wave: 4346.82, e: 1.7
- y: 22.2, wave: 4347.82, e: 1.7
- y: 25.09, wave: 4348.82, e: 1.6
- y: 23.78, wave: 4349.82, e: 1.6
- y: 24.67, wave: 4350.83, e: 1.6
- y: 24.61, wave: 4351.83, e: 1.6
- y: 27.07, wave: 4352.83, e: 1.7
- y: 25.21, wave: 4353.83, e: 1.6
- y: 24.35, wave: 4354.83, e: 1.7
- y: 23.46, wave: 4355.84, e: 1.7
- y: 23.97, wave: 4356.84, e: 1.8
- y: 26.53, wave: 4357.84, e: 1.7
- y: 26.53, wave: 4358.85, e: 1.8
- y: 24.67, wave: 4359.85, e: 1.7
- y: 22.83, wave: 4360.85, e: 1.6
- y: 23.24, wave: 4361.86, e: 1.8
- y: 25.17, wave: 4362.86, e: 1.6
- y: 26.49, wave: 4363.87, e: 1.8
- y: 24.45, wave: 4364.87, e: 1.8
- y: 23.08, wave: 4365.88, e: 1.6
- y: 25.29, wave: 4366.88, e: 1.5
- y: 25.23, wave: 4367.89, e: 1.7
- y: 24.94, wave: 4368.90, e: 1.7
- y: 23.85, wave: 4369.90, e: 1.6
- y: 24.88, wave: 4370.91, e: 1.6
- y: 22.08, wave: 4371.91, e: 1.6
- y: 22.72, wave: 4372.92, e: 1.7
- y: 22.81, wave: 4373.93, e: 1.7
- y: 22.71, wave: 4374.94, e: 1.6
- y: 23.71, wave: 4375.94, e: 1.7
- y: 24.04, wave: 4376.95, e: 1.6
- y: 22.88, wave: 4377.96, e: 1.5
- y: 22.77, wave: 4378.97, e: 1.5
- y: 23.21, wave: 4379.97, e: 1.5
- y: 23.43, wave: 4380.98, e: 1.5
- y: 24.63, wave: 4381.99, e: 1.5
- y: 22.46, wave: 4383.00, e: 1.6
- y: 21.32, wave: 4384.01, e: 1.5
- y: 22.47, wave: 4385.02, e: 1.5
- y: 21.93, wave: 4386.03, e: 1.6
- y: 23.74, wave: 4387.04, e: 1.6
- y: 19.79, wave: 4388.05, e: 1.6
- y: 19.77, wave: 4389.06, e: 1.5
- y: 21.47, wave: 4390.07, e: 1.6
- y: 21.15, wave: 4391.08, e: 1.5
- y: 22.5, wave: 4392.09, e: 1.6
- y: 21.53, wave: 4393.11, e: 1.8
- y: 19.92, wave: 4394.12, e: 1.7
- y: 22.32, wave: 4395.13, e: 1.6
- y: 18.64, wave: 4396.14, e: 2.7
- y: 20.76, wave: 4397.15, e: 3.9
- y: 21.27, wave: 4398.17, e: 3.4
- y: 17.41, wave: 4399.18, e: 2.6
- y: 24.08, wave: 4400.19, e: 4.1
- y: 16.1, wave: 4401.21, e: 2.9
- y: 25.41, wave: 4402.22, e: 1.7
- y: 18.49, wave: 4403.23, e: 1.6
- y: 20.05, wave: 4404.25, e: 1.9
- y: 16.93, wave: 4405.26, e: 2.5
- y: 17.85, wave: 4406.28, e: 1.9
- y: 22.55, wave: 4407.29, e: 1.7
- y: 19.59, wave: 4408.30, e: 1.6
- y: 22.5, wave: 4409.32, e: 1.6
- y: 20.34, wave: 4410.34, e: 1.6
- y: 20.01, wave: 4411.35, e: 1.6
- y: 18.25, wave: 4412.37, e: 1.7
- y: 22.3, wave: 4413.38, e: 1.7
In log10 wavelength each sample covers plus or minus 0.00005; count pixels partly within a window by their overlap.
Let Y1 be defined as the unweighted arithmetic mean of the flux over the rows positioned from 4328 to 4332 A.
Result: 24.1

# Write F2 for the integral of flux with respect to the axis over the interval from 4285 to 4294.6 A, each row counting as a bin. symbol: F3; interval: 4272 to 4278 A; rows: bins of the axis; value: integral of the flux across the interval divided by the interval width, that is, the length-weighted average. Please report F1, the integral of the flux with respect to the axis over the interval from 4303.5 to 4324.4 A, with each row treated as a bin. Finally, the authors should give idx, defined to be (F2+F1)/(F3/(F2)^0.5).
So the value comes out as 498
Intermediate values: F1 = 486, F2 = 204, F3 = 19.8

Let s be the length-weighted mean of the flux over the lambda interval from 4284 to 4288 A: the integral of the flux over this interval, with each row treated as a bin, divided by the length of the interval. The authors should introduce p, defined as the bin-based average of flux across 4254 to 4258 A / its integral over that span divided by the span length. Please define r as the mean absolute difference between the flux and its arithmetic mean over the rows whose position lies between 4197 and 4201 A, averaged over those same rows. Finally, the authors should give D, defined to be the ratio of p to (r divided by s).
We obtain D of 355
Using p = 22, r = 1.27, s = 20.7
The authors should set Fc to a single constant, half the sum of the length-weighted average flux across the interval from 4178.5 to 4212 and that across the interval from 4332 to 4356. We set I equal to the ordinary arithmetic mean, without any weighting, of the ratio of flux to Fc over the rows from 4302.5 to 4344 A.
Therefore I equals 1.05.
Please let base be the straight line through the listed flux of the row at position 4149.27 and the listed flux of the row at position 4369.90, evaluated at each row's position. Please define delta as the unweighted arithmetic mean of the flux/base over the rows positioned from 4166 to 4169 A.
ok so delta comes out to 0.87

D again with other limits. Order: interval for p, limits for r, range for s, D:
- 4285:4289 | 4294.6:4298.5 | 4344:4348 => 1720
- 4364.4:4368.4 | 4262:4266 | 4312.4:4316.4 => 517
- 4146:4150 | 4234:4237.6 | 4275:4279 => 271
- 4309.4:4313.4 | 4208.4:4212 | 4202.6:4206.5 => 387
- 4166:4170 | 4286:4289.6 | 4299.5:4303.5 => 360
